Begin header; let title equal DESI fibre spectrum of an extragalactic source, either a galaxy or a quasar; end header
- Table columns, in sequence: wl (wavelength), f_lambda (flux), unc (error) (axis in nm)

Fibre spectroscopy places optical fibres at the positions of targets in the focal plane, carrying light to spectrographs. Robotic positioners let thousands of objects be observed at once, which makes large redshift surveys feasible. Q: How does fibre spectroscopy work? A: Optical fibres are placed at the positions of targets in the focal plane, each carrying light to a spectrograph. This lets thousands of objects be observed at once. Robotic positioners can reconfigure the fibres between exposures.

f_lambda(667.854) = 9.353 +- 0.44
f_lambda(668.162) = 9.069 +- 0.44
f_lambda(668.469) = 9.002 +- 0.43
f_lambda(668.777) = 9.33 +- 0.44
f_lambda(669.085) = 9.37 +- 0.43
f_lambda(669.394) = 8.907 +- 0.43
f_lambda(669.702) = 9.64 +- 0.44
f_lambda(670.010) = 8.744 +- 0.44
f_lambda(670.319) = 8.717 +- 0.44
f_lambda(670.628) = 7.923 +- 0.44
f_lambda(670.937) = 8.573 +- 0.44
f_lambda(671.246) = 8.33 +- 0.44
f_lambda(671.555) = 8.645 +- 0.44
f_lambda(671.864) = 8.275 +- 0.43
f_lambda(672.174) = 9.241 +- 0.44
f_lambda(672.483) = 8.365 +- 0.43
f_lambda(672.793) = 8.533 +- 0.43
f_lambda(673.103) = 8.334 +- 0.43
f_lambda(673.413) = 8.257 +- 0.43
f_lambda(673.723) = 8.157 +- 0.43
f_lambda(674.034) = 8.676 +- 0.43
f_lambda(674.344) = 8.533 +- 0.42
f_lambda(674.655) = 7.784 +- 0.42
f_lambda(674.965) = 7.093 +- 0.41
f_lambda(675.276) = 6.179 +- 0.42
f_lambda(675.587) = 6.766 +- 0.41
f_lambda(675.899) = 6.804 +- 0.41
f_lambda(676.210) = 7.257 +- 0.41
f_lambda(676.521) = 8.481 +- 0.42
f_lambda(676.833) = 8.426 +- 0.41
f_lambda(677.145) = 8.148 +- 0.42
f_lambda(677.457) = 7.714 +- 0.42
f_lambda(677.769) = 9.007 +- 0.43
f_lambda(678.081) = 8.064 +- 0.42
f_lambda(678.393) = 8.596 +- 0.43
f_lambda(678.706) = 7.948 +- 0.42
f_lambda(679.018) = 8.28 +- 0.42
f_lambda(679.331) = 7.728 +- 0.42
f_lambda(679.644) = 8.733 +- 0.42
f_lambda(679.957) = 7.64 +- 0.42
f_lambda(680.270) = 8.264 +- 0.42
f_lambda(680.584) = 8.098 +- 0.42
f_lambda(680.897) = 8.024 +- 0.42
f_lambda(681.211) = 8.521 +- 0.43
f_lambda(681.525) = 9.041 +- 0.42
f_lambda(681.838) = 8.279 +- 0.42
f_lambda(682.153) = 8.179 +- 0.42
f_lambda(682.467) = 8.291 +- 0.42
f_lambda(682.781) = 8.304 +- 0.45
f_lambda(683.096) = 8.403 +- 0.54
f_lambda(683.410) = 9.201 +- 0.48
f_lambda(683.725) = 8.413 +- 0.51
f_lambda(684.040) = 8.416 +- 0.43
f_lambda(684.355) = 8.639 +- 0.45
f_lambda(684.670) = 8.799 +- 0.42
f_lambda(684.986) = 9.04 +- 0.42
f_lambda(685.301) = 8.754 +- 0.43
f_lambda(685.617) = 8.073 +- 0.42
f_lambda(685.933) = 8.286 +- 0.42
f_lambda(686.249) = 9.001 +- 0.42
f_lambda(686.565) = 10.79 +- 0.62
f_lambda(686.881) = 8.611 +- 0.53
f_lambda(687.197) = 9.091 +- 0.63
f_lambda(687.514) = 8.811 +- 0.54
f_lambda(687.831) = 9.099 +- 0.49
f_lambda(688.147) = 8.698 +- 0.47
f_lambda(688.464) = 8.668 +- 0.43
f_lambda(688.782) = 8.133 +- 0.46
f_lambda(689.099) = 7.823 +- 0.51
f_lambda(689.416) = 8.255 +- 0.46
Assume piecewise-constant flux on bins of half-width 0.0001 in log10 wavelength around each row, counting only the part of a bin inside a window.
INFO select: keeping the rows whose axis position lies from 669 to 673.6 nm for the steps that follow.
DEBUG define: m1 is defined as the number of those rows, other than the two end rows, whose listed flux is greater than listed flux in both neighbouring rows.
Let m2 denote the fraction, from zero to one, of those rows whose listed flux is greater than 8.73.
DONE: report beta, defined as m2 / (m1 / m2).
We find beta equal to 0.022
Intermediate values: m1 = 5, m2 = 0.33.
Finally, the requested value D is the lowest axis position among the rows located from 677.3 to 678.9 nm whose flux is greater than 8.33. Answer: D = 677.769 nm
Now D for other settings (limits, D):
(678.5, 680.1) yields 679.644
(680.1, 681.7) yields 681.211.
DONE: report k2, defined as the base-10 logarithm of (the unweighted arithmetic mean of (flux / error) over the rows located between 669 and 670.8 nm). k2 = 1.31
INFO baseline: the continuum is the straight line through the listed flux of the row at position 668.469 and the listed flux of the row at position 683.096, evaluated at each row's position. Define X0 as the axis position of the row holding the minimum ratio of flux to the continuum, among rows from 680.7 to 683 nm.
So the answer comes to 680.897 nm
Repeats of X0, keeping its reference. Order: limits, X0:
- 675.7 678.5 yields 675.899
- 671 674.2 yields 673.723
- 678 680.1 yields 679.957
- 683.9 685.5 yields 684.040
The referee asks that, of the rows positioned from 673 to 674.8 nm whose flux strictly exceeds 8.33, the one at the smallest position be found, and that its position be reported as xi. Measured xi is 673.103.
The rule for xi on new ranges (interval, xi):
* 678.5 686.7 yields 679.644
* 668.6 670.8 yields 668.777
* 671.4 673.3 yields 671.555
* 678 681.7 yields 678.393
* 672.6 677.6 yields 672.793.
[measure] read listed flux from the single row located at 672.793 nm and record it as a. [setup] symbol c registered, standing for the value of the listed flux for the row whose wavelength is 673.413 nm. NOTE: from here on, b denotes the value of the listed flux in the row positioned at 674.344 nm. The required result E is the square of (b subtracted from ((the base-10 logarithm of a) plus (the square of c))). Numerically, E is 3669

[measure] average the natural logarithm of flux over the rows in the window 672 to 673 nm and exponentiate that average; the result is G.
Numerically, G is 8.7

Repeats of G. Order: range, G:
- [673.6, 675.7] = 7.5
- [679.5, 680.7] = 8.2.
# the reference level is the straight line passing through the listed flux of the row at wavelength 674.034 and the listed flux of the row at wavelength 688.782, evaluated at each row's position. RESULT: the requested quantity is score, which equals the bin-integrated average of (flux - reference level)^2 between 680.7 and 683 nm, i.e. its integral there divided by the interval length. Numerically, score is 0.09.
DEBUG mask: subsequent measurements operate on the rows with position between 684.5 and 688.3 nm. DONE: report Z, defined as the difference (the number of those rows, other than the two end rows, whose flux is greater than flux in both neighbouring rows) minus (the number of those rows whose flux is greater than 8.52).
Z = -6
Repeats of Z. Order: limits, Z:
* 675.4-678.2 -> 1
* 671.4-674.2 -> -2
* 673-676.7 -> -1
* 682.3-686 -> -3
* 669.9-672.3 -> -3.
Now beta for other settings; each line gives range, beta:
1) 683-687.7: 0.071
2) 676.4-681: 0.004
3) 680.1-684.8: 0.020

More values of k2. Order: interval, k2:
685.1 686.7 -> 1.29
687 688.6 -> 1.25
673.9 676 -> 1.25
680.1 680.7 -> 1.29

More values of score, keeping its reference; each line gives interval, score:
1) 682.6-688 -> 0.67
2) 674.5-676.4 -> 2.89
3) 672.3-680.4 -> 0.83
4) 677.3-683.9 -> 0.21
